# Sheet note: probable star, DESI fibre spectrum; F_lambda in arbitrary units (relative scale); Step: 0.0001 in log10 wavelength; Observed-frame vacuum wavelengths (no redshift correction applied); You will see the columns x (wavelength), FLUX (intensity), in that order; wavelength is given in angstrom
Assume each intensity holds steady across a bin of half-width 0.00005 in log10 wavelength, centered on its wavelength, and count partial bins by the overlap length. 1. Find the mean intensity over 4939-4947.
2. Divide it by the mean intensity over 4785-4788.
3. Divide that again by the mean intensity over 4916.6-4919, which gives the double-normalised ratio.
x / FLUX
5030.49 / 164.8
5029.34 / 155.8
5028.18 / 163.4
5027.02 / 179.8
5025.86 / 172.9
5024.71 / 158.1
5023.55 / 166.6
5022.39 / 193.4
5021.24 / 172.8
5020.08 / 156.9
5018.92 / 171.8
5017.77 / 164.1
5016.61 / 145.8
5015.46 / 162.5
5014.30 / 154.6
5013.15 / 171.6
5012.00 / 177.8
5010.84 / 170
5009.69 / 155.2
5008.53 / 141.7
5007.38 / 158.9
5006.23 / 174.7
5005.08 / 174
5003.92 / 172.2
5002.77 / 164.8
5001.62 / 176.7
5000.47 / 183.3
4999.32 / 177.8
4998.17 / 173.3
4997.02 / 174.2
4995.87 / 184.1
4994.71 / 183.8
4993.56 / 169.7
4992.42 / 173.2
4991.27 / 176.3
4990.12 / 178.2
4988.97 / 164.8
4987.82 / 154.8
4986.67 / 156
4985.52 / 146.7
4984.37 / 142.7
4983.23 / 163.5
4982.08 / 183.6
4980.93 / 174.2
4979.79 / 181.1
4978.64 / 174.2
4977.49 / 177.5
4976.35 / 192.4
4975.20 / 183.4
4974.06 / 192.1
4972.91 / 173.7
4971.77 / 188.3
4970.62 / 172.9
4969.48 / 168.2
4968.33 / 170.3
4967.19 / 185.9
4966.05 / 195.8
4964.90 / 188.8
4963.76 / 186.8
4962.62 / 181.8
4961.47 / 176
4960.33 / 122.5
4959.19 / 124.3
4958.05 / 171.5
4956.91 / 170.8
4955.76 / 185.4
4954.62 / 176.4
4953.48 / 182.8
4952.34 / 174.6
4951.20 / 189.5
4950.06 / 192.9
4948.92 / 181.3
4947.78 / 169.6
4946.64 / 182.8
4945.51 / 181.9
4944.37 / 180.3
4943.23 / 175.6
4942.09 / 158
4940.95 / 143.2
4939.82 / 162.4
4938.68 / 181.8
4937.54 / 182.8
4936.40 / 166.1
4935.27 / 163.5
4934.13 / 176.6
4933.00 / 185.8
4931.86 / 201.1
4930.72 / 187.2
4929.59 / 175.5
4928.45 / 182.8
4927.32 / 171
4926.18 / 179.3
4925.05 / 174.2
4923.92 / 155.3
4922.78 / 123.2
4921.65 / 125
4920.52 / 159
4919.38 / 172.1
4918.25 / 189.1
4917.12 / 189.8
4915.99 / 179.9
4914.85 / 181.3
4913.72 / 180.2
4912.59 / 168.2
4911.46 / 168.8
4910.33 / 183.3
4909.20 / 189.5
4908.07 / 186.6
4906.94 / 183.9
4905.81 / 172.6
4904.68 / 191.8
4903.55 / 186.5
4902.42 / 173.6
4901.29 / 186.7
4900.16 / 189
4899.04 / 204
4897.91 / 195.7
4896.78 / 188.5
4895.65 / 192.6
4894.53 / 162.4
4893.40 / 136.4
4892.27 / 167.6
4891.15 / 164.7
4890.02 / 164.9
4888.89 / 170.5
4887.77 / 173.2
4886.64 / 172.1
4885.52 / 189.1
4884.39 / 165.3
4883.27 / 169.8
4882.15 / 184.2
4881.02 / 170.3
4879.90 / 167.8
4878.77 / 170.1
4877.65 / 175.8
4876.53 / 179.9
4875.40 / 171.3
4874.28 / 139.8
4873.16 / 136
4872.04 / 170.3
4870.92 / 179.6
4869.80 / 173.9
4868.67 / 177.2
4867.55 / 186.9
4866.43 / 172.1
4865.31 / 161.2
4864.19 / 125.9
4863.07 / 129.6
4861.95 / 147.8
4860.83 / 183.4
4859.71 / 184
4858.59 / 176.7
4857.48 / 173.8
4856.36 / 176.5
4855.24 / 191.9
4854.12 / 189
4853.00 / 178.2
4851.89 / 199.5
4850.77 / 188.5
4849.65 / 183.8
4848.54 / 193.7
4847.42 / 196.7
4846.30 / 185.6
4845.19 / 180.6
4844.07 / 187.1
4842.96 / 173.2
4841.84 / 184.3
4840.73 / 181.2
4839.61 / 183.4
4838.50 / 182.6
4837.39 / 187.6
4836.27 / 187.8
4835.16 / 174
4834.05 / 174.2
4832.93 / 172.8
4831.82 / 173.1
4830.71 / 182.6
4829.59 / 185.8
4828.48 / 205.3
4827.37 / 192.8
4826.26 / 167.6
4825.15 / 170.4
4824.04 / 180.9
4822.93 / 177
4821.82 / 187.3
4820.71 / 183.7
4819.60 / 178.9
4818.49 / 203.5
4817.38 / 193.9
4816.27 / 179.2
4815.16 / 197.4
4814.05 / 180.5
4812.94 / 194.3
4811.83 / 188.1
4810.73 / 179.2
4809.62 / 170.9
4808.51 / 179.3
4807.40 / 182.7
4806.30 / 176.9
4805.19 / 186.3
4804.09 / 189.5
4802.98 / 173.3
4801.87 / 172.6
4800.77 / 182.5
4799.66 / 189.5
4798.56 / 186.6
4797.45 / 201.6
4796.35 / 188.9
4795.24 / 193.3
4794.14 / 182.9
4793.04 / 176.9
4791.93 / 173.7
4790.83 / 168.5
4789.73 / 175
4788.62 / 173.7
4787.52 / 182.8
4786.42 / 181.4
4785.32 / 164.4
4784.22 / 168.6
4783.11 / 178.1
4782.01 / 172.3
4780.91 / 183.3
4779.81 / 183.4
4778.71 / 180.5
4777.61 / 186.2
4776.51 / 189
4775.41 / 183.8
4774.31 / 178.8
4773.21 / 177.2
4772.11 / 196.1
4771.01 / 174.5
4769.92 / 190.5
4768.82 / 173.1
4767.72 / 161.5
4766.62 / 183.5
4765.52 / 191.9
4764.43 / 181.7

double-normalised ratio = 0.0051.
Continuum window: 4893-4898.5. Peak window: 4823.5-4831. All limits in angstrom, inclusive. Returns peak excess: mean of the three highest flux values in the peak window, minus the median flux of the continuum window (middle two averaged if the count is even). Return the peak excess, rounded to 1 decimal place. 6.1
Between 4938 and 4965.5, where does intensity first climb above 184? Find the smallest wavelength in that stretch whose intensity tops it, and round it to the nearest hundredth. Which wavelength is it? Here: 4950.06 angstrom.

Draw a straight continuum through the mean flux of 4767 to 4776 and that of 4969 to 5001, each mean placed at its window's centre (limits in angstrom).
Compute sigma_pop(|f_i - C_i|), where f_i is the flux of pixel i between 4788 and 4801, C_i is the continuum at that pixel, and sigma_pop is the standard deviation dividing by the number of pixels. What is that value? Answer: 5.6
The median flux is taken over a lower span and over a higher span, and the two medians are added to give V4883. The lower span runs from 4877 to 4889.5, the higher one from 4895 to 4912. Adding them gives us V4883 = 357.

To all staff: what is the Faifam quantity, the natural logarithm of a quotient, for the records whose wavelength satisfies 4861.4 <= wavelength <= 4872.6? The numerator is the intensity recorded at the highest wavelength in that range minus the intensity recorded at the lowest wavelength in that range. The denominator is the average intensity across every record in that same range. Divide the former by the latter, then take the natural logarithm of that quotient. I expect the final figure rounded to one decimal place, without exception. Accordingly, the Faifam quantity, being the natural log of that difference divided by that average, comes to -2.0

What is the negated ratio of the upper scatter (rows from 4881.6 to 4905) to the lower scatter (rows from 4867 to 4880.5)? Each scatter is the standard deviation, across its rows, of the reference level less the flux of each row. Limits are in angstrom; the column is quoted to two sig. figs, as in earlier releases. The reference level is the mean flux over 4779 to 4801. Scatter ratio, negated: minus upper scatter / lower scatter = -1.0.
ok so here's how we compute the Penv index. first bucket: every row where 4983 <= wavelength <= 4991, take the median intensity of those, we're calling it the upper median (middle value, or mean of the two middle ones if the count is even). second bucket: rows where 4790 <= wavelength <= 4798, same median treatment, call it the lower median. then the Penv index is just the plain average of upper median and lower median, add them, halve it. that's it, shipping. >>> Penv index 169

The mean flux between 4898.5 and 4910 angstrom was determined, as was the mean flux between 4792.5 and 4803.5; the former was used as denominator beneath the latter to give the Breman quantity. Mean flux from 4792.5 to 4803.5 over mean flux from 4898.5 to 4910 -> 0.99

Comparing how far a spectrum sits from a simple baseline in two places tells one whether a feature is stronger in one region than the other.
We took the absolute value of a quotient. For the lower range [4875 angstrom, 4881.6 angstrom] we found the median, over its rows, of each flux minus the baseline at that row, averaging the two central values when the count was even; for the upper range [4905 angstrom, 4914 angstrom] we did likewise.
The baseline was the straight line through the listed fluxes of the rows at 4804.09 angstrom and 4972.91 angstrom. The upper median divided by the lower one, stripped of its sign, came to 0.20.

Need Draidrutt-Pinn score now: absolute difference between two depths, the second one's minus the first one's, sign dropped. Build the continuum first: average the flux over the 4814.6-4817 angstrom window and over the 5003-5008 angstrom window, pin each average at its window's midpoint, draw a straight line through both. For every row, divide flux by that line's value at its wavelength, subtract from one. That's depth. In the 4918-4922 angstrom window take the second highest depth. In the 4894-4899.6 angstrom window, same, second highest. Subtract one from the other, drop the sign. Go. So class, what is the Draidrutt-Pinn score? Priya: 0.15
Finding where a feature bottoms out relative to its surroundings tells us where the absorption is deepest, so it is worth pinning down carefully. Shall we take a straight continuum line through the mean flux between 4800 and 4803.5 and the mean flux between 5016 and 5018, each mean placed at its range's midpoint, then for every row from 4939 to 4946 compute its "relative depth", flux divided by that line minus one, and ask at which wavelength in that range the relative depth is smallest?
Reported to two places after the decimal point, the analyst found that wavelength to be 4940.95 angstrom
